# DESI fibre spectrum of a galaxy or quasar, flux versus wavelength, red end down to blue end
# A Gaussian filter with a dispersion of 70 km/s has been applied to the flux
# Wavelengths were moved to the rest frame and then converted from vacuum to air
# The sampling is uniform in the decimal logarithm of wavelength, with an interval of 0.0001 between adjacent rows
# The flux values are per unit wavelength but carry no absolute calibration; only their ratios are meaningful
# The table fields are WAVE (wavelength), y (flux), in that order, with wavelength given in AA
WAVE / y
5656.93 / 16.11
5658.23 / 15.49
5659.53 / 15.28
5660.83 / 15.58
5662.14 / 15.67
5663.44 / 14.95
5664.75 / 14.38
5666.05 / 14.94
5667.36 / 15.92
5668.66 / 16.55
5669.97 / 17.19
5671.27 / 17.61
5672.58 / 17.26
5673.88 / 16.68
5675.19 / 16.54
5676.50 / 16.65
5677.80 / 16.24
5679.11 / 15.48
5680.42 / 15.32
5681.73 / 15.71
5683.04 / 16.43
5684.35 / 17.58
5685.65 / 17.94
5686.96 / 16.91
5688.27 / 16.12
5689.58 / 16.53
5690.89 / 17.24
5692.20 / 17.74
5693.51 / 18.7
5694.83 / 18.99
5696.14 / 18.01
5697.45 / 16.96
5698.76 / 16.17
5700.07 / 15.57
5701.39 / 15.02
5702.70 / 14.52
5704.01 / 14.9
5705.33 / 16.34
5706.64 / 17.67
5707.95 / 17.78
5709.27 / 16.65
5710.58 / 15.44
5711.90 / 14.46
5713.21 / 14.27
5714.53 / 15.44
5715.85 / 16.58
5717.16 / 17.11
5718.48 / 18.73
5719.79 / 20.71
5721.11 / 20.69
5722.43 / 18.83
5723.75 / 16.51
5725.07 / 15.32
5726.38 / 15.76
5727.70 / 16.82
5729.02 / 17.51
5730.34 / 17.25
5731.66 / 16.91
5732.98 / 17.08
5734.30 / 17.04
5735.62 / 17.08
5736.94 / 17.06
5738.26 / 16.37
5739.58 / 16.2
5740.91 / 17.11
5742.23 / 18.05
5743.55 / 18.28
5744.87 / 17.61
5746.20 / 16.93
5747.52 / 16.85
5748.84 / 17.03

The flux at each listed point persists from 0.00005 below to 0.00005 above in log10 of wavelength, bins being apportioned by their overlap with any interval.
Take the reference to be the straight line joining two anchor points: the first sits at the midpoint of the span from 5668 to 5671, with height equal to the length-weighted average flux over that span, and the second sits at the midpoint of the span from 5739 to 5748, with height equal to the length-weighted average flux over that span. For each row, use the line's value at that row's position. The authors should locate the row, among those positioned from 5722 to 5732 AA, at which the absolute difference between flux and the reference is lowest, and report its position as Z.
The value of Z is 5730.34 AA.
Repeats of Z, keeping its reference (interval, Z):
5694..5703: 5697.45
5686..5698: 5697.45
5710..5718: 5717.16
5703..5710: 5709.27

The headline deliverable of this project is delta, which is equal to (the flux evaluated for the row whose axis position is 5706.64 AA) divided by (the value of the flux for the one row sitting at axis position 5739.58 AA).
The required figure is 1.09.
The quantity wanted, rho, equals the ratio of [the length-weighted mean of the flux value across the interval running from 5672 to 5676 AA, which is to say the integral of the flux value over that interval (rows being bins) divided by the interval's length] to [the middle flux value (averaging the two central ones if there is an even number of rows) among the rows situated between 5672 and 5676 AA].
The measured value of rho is 1.01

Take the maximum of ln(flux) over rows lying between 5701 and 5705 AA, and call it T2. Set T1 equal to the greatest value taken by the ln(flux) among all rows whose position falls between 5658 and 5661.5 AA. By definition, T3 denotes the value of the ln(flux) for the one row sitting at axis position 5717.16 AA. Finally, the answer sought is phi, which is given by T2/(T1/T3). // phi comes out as 2.80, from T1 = 2.75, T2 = 2.71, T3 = 2.84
